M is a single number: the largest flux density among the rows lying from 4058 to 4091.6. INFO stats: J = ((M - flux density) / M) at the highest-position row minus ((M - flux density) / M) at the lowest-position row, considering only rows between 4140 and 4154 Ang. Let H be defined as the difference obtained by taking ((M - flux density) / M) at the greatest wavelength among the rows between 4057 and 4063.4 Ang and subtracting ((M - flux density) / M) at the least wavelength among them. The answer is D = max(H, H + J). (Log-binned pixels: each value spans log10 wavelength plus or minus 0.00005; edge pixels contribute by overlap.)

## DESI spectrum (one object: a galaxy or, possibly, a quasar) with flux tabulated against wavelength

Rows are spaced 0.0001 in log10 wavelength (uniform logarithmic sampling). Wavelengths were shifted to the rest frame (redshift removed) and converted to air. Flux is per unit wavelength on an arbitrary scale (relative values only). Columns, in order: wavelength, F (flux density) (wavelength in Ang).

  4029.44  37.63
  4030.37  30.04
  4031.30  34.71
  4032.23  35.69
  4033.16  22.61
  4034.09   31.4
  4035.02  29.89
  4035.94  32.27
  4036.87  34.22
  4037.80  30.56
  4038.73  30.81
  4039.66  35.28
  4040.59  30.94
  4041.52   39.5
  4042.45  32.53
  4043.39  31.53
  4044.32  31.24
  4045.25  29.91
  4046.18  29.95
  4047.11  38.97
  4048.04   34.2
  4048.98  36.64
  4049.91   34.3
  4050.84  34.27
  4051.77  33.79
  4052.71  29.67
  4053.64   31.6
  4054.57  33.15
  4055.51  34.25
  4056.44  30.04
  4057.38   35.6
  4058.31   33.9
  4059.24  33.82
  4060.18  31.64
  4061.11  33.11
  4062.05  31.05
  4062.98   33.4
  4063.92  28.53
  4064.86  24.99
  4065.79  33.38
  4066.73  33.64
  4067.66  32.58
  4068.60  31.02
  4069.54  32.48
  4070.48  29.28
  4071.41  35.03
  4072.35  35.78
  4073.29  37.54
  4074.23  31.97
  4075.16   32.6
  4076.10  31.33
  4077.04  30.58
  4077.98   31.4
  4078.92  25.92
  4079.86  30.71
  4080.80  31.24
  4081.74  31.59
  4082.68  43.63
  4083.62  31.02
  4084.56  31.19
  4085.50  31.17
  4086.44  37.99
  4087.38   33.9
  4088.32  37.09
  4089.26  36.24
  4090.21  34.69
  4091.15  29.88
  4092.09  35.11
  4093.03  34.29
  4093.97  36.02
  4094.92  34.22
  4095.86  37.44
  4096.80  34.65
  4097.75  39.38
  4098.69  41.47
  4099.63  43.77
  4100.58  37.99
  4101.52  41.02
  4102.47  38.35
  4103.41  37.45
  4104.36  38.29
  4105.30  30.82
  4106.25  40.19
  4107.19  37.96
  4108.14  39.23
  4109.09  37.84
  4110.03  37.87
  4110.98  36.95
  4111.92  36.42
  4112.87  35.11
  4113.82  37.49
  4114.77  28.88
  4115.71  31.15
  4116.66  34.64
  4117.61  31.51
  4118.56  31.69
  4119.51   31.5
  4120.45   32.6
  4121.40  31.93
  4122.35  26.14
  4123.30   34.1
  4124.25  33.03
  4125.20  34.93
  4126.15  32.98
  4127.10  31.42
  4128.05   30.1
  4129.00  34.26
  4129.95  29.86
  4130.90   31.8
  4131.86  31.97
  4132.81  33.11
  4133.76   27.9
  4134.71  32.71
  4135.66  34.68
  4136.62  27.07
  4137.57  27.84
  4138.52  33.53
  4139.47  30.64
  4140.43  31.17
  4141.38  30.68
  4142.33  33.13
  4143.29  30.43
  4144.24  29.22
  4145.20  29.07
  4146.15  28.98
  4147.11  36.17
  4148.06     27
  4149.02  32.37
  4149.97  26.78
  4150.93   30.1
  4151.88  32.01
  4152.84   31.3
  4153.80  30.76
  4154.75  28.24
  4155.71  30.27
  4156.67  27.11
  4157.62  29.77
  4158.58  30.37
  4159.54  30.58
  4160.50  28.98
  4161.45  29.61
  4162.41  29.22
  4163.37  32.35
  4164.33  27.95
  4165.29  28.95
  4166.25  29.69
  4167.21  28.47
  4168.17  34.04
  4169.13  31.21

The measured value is 0.06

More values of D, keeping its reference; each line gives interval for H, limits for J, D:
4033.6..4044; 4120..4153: 0.03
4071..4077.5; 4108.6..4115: 0.31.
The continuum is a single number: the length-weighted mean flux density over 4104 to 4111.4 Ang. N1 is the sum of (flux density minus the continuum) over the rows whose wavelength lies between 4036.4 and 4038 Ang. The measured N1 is -10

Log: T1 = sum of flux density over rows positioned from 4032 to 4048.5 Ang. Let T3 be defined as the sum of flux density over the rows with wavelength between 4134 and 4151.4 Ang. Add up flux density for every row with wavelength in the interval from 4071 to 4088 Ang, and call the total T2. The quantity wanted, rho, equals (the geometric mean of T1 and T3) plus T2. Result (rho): 1161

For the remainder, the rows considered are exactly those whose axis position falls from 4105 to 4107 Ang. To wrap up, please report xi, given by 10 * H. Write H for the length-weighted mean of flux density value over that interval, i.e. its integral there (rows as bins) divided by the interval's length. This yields 363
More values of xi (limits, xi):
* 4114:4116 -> 311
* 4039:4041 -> 330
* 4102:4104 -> 379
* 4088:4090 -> 363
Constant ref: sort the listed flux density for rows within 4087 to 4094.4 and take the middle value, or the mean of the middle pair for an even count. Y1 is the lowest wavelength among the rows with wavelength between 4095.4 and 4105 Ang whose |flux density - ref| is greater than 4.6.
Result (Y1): 4098.69 Ang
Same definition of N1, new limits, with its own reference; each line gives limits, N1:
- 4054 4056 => -7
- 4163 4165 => -14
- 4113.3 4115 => -8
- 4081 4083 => 0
